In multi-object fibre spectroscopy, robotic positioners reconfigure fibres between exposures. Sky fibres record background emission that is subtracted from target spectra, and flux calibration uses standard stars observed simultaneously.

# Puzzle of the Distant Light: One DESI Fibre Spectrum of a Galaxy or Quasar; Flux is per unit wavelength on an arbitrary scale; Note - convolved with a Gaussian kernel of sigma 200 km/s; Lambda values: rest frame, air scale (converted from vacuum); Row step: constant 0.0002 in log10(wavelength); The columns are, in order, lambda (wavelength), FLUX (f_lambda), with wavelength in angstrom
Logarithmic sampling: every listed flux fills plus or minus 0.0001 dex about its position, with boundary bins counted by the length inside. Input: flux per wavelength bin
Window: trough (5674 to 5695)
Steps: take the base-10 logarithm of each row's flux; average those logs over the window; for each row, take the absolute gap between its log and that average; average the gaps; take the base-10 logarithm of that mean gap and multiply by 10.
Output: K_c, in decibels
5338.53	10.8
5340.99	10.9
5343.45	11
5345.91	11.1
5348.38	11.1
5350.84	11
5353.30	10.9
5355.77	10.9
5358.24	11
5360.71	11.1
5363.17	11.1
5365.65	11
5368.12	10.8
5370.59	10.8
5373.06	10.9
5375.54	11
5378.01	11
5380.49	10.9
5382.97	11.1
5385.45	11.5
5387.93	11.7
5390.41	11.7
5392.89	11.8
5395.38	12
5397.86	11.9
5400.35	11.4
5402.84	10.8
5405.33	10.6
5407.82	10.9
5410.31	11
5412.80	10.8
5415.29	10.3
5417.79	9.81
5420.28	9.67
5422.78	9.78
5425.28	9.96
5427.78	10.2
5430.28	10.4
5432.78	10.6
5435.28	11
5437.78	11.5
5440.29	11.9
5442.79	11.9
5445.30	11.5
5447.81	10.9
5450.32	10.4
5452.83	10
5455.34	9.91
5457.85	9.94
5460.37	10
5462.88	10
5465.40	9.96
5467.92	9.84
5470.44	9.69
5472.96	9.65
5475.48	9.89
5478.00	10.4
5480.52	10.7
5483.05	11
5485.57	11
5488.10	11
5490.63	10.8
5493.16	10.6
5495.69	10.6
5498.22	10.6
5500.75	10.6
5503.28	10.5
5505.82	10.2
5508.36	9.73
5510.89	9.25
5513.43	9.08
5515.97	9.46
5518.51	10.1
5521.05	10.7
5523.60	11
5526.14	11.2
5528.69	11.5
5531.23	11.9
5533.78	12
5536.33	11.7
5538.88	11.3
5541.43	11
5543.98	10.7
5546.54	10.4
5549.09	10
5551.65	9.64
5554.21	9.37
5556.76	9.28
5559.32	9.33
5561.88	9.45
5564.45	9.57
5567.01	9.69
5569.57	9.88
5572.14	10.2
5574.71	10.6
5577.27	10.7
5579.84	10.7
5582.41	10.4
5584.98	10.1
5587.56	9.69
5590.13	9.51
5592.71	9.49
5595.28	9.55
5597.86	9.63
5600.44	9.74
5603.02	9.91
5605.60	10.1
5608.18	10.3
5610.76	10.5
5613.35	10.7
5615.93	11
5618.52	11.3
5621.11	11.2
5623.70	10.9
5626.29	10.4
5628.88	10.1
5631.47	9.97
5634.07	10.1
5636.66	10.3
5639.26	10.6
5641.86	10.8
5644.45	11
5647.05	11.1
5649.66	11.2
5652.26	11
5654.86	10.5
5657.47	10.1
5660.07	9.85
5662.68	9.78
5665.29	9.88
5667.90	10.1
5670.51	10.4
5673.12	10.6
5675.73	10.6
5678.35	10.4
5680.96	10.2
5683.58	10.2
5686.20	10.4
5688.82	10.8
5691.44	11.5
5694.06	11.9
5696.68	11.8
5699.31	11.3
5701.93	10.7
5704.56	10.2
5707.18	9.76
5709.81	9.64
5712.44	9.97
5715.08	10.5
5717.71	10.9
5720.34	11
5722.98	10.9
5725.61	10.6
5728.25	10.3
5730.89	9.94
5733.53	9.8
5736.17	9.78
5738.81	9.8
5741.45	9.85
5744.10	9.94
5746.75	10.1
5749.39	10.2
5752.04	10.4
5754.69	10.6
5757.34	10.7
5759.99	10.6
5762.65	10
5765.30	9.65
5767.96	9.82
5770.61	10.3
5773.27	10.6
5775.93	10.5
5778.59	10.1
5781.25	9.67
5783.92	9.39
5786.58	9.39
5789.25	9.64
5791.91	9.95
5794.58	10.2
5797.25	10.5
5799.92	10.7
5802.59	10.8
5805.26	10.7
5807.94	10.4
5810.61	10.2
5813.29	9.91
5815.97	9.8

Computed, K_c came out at -17.1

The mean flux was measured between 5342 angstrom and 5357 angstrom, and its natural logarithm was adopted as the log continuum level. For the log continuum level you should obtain 2.40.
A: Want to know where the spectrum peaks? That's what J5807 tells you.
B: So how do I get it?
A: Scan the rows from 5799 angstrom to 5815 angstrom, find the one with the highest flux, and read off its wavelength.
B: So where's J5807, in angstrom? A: 5802.59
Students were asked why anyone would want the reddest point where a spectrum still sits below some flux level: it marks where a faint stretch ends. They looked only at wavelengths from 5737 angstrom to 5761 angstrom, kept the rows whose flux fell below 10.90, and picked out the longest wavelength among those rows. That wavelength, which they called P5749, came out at 5759.99 angstrom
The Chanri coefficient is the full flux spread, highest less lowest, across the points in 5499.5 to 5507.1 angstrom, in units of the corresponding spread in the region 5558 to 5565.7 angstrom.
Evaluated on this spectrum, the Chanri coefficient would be 1.7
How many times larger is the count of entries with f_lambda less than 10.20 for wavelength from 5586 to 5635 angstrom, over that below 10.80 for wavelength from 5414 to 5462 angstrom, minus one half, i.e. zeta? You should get 0.3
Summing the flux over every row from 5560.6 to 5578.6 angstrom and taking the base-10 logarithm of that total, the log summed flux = 1.85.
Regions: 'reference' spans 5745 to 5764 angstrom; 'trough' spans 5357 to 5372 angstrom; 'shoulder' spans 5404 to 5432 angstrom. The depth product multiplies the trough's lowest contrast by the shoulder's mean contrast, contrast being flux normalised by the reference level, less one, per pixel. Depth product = -0.0002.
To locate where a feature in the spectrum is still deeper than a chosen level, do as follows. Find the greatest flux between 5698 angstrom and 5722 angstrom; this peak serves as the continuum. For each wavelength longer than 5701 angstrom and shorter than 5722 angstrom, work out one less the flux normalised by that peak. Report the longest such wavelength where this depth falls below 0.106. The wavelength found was 5720.34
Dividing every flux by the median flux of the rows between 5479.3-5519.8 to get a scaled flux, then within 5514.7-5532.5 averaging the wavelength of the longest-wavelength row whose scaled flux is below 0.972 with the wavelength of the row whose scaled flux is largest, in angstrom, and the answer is 5524.9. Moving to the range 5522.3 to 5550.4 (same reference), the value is 5541.4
